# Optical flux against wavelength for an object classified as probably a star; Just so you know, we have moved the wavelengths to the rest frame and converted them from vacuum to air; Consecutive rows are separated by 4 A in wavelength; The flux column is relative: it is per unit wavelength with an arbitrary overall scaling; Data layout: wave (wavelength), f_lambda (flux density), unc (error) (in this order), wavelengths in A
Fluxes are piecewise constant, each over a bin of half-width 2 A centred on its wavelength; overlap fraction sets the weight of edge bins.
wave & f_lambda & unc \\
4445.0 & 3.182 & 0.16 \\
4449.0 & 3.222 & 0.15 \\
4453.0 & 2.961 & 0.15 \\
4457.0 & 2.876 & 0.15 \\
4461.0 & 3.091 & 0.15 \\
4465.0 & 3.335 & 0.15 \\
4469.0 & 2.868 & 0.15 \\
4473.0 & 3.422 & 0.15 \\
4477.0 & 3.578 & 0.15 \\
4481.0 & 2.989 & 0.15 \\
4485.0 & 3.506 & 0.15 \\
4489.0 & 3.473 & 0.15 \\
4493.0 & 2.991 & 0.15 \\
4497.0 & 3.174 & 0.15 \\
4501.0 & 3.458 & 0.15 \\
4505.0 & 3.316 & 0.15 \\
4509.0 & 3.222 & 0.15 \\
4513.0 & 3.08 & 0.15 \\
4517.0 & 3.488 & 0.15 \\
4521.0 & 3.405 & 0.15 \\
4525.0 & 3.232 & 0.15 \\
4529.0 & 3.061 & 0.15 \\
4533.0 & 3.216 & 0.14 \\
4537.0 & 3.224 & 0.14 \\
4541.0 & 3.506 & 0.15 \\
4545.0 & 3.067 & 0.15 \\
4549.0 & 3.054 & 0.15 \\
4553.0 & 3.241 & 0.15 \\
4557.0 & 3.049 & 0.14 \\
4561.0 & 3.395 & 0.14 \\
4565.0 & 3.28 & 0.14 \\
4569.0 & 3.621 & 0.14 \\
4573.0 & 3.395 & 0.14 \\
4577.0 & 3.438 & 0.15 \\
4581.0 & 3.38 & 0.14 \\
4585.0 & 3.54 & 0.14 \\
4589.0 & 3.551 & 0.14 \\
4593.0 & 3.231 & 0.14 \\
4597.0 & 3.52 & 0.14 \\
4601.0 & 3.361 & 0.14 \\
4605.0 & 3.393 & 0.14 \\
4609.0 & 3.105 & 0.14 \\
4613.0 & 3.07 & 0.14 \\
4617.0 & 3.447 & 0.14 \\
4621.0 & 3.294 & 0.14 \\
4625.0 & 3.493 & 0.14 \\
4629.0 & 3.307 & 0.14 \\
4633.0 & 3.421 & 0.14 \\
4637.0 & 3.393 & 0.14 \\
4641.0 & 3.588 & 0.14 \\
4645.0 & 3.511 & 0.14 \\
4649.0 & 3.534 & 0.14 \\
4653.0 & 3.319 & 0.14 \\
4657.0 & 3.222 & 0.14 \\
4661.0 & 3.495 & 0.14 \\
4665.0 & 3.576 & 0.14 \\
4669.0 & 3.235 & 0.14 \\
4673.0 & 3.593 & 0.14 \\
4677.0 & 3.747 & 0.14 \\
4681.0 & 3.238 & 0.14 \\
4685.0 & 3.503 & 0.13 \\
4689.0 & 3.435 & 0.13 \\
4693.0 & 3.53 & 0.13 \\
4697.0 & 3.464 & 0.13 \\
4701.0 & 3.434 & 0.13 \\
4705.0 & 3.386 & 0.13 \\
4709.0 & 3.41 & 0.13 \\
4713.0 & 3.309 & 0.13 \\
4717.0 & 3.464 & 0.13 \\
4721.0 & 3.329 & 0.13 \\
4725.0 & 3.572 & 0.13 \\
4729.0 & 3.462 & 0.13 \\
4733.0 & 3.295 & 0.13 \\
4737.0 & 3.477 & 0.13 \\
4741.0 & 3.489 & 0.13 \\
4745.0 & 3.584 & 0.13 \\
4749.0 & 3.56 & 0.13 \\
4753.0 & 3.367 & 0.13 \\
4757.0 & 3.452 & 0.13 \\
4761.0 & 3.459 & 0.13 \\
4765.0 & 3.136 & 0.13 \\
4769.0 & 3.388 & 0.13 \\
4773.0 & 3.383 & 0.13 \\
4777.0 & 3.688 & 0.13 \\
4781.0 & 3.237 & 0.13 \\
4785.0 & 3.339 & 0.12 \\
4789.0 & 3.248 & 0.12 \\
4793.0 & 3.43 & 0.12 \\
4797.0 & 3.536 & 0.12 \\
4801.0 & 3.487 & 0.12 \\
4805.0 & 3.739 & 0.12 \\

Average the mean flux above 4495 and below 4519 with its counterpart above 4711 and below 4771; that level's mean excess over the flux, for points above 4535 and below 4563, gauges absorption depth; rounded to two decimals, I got 0.14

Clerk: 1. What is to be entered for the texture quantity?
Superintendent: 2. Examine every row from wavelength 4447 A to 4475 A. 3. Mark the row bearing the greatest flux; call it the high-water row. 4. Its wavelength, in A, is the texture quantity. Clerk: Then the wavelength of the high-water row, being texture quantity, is 4473.0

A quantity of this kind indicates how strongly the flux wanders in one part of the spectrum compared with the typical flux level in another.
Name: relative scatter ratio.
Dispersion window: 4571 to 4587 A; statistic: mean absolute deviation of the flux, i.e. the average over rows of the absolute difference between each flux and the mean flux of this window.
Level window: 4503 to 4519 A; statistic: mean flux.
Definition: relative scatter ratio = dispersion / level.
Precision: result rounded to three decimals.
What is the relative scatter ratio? 0.016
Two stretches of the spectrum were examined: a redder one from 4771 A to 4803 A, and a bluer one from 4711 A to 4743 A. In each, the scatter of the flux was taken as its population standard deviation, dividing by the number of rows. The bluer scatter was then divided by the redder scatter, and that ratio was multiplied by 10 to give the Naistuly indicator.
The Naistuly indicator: 7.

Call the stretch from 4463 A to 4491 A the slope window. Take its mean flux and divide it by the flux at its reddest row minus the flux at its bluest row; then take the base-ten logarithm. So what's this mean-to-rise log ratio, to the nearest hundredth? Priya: 1.38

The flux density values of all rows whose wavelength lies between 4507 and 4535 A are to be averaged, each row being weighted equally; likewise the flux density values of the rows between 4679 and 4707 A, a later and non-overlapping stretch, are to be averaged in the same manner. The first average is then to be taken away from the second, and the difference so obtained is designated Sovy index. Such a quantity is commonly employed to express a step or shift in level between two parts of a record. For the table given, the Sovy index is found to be 0.18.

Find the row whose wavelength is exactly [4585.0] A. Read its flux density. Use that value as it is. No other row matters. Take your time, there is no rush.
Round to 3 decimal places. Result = 3.540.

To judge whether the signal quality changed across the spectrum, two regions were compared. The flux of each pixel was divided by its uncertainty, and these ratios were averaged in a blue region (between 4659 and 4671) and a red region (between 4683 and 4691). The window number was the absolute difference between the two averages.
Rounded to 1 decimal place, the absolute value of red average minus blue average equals 2.1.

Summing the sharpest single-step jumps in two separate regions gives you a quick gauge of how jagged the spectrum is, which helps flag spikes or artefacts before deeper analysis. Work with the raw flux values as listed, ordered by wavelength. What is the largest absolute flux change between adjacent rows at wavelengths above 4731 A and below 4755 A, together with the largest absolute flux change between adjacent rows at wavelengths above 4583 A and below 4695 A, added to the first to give 0.70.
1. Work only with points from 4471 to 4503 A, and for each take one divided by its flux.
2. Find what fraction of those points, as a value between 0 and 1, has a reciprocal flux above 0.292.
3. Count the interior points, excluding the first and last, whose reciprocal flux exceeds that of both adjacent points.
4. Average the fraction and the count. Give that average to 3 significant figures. 1.25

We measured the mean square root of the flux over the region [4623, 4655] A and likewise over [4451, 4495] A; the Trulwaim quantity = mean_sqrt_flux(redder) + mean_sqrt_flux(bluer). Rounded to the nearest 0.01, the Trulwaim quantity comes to 3.64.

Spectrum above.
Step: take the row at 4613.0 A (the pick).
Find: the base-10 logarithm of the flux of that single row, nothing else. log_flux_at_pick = 0.487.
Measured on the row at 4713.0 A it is 0.520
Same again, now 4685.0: 0.544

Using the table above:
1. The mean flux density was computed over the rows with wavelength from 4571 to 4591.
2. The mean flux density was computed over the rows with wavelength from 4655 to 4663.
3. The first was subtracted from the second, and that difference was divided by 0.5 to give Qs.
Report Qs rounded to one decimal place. -0.2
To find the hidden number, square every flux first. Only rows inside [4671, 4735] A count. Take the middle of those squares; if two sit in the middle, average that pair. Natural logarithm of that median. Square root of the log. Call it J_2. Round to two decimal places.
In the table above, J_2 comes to 1.57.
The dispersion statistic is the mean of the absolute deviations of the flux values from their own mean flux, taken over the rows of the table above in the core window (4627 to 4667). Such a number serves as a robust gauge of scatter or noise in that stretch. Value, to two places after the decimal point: 0.10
